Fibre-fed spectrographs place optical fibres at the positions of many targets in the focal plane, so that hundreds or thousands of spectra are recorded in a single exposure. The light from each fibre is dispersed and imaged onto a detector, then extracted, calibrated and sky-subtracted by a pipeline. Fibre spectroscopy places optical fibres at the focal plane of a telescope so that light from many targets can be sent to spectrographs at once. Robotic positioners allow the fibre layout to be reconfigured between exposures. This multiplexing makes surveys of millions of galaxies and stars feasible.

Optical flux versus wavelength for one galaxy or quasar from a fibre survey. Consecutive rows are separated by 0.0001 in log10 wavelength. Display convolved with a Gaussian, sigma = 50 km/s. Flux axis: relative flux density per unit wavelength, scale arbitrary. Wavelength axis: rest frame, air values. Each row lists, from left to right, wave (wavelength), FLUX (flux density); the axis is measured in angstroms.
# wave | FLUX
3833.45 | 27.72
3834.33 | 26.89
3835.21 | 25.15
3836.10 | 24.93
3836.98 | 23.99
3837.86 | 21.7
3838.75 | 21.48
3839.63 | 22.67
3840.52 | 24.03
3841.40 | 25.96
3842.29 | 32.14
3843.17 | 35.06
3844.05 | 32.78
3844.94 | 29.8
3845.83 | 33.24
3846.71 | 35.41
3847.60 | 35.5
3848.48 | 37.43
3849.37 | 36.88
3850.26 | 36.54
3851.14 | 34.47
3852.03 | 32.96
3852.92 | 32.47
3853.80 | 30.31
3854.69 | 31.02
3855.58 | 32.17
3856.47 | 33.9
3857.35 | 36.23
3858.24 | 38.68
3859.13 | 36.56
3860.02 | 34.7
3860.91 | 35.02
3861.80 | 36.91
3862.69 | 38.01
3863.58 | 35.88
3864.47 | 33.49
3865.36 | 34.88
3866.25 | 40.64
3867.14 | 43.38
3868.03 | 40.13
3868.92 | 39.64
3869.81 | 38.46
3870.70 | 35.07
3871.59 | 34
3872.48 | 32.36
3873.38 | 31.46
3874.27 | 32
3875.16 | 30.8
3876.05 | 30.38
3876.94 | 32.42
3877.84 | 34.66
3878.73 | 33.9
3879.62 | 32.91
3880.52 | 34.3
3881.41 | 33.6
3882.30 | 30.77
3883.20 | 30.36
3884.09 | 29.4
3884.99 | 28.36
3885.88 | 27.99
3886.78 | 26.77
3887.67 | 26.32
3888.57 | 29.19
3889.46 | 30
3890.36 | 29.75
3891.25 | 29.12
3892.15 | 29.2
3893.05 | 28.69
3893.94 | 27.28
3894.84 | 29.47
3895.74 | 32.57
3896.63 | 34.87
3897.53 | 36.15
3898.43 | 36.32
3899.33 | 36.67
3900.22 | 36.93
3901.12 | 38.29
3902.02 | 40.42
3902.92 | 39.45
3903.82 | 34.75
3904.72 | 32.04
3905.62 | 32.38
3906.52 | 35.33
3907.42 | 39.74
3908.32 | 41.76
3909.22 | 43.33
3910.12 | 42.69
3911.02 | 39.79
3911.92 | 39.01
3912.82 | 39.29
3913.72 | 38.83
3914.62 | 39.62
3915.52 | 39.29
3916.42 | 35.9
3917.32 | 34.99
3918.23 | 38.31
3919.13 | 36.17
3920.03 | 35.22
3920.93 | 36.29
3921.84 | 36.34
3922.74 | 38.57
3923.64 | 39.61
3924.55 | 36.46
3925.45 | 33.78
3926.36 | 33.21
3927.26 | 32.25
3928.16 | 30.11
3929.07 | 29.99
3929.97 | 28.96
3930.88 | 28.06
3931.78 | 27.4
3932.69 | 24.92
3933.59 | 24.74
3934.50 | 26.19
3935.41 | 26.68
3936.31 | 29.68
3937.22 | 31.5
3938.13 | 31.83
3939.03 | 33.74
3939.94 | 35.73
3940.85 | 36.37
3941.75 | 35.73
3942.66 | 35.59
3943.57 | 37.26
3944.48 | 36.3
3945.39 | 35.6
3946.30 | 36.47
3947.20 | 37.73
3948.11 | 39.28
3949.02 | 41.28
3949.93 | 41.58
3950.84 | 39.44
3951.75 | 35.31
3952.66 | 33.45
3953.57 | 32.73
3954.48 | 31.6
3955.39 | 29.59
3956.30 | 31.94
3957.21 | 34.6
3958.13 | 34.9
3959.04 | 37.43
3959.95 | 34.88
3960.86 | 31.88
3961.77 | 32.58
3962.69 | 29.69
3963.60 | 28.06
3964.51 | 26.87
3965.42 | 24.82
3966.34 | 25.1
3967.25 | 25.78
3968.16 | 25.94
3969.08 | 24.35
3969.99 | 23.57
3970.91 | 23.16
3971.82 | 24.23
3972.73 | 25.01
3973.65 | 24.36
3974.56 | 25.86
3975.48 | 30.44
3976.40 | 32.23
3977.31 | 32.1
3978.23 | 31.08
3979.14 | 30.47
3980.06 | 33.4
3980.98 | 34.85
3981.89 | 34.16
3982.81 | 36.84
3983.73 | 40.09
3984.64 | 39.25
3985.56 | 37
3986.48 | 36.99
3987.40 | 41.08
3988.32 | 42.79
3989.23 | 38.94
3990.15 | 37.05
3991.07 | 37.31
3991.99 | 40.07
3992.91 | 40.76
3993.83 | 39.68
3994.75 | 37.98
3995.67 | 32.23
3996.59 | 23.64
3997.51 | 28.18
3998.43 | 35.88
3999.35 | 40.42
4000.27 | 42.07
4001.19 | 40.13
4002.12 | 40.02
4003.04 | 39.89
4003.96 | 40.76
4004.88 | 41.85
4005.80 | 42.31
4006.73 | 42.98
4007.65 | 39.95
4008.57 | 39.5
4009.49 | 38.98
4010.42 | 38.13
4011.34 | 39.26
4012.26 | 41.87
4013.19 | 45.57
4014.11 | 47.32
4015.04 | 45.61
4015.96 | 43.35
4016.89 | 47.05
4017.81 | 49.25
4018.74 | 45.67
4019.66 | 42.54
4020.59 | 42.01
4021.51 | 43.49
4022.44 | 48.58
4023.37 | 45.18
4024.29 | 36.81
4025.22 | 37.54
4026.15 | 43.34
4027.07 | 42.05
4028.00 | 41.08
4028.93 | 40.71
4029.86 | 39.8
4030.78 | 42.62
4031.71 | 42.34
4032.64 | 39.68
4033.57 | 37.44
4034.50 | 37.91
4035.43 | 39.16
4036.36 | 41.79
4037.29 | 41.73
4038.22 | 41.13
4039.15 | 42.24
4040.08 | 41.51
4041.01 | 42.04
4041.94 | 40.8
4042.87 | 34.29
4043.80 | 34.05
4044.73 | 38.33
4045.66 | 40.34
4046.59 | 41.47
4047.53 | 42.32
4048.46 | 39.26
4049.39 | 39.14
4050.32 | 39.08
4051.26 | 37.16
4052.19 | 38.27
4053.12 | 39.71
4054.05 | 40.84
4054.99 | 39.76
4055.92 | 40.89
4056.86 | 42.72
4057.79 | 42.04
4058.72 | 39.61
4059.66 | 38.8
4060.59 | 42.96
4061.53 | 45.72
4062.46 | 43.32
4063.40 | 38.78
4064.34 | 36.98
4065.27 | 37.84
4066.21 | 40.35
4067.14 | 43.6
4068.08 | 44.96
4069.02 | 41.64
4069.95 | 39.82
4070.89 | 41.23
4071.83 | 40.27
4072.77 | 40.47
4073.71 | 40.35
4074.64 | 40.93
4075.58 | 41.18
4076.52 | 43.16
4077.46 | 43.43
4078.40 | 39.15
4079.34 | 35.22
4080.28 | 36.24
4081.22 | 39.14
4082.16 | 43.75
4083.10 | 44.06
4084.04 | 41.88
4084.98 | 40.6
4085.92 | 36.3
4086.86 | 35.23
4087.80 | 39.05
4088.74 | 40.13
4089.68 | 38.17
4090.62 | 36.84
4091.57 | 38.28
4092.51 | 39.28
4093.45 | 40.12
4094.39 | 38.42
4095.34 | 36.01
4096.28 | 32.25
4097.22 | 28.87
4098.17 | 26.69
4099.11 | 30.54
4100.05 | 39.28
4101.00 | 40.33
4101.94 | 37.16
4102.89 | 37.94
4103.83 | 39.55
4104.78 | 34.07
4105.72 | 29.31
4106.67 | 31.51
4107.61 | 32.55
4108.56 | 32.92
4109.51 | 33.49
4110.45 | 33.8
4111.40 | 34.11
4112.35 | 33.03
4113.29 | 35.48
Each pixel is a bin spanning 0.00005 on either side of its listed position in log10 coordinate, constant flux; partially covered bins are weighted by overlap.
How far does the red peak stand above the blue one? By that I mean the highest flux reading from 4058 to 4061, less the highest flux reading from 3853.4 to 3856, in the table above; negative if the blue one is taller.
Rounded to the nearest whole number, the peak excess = 11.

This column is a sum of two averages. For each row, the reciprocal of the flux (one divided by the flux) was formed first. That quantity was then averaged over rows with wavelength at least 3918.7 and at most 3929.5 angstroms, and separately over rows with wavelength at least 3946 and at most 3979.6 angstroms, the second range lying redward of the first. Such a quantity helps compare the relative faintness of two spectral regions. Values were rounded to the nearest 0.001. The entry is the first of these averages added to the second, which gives 0.062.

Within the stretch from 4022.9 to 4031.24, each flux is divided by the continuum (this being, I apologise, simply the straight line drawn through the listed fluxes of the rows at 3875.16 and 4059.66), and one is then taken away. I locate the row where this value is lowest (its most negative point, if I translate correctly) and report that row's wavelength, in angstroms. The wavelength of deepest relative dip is 4024.29 angstroms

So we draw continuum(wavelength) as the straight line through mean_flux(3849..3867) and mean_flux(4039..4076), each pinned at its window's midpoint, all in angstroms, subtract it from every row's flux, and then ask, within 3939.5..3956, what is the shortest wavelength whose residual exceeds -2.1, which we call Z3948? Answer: 3939.94 angstroms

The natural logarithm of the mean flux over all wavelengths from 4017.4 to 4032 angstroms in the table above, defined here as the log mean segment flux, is 3.75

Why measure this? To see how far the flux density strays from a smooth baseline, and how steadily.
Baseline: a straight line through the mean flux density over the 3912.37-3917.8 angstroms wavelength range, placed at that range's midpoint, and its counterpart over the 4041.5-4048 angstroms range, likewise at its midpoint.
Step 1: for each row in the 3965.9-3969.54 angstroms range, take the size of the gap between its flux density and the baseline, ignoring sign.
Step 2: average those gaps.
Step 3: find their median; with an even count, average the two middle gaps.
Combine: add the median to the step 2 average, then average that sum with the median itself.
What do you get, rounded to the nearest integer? 19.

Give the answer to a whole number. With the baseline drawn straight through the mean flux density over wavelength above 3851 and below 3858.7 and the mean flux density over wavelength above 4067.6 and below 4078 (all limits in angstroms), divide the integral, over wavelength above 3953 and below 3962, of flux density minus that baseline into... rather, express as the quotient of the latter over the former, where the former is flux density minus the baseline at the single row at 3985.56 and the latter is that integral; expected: 27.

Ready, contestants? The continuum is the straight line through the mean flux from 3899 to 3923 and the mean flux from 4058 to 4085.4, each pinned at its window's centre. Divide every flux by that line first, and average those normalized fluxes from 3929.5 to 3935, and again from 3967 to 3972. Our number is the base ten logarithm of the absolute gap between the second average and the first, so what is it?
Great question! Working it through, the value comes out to -1.2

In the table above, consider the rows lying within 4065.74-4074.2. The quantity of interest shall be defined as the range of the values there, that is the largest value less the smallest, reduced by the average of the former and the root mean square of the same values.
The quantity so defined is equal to -18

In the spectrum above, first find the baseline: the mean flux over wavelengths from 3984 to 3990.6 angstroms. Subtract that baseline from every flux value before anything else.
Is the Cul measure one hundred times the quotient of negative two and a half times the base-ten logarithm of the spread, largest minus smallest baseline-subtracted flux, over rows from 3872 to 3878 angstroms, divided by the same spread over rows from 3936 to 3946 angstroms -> -21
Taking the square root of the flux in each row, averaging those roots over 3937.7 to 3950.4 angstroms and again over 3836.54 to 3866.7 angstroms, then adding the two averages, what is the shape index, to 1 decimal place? 11.8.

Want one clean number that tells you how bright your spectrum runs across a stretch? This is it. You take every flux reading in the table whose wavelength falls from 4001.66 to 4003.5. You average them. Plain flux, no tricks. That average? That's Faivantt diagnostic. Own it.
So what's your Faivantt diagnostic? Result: 40.0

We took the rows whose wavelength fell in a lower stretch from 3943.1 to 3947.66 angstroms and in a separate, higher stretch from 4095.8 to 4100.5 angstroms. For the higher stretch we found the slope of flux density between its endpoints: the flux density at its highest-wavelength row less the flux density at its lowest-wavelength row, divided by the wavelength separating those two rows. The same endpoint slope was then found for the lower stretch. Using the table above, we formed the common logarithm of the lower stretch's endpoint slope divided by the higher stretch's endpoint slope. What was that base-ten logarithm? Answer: -1.2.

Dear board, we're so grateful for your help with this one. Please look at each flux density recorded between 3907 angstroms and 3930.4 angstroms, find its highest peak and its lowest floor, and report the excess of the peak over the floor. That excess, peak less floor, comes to 14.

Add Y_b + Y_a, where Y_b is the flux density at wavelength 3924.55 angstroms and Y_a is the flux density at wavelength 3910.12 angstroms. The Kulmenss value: 79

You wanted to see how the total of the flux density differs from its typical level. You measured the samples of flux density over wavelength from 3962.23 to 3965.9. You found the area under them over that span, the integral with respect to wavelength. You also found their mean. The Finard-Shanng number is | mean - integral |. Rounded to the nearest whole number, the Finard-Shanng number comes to 73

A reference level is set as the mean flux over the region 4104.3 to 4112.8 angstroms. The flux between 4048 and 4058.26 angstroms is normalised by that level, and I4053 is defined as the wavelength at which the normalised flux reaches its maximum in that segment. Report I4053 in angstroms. 4056.86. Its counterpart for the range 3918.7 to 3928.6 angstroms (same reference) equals 3923.64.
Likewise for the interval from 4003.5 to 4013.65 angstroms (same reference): 4013.19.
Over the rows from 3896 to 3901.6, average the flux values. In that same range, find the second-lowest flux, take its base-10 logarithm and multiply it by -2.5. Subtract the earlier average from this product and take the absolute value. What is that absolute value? 40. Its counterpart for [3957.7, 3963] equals 37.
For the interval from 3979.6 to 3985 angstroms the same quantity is 40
